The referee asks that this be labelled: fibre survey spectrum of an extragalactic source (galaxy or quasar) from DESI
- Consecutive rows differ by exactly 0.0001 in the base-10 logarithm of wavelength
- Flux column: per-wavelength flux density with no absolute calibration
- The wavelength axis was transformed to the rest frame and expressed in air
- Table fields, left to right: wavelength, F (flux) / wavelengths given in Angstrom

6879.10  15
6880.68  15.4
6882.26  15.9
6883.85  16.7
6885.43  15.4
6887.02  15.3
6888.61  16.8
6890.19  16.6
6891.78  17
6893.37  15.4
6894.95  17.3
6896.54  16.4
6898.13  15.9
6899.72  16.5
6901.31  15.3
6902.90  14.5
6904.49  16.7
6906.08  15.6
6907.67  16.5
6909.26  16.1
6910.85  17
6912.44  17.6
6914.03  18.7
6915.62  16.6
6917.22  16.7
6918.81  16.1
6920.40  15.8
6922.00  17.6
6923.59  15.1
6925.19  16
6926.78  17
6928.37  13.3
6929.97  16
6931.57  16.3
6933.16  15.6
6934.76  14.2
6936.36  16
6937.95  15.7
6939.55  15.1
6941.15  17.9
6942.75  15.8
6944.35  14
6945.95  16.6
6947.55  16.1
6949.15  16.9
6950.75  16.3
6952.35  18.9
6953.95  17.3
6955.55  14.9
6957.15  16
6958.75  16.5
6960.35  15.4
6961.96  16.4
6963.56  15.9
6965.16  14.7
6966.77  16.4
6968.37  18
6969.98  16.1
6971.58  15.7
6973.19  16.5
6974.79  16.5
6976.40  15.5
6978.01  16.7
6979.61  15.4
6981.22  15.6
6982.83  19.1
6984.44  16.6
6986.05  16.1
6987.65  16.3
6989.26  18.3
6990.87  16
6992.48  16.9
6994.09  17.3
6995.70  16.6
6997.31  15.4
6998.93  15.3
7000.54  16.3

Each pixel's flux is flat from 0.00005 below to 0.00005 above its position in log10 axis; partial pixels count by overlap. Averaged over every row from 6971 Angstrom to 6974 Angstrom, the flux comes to 16.1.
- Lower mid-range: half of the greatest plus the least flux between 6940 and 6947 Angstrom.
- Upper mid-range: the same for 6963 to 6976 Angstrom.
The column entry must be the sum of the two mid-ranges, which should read 32.3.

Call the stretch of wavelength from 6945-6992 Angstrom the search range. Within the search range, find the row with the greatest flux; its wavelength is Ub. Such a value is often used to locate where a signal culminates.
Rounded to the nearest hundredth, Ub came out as 6982.83 Angstrom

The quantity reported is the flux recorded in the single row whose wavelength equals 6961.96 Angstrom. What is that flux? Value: 16.4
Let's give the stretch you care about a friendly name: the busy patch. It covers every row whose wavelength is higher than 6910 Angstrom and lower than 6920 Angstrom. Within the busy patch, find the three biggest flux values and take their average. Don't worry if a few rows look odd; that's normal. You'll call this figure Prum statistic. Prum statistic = 17.8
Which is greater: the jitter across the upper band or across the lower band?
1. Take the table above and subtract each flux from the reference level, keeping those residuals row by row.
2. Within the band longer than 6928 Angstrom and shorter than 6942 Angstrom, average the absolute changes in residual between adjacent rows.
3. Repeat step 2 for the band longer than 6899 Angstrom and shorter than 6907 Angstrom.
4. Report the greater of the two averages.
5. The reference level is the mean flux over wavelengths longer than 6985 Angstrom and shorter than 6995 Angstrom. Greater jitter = 1.3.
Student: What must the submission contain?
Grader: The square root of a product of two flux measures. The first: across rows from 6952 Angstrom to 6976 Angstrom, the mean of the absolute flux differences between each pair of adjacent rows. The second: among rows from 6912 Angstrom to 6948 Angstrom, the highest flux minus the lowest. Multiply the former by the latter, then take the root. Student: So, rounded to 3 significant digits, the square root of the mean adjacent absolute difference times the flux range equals 2.47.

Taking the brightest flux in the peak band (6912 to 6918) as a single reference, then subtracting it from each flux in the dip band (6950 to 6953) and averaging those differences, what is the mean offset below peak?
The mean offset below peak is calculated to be -1.1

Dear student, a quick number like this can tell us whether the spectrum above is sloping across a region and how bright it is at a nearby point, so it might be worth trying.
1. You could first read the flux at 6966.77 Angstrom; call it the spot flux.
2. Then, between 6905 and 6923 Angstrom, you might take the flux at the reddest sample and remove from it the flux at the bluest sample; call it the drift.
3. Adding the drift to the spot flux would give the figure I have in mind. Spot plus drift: 18.4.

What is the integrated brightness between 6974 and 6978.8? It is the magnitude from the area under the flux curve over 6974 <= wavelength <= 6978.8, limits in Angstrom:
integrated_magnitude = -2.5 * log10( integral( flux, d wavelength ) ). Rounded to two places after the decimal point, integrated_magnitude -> -4.73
